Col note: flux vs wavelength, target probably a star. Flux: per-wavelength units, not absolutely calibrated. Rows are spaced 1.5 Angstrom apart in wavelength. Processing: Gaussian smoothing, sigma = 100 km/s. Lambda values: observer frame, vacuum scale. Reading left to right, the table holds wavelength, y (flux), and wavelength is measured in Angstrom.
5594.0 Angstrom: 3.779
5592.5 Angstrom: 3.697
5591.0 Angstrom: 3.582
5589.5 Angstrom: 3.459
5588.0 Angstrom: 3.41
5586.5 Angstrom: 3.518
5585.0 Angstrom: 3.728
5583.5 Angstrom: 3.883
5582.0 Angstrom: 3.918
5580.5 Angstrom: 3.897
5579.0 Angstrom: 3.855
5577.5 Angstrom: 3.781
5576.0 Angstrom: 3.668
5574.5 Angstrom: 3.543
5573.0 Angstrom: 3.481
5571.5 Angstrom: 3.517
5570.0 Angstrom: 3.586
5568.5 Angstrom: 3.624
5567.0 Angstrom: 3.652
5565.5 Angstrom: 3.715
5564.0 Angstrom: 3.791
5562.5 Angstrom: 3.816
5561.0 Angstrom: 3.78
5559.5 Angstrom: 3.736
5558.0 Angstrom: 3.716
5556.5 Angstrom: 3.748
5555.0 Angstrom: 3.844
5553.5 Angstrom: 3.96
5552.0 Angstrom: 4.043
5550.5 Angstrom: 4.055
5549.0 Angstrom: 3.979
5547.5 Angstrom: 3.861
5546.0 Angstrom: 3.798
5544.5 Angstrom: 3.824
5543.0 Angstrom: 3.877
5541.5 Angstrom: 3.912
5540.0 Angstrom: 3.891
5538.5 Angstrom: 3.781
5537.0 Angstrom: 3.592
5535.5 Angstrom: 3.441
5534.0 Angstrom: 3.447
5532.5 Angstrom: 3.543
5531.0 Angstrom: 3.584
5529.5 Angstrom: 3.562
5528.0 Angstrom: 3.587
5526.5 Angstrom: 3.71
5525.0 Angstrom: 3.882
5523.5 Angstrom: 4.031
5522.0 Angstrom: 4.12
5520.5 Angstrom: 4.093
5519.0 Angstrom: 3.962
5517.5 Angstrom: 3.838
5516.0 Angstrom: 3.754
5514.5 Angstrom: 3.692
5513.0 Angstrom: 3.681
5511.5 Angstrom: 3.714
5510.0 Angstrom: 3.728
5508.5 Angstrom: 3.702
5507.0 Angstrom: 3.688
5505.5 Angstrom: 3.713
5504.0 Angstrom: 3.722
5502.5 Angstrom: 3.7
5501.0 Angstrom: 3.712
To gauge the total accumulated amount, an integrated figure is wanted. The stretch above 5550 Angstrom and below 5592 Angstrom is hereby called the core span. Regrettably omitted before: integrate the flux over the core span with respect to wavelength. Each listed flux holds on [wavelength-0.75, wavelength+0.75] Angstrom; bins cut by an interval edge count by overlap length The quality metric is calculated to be 156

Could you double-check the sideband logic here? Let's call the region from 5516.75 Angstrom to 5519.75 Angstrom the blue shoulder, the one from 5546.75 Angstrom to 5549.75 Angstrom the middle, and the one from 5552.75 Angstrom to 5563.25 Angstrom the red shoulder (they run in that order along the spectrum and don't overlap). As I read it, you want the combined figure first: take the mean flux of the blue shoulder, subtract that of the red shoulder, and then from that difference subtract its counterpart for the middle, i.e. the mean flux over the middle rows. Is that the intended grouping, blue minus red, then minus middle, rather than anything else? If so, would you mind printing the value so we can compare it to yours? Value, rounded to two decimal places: -3.82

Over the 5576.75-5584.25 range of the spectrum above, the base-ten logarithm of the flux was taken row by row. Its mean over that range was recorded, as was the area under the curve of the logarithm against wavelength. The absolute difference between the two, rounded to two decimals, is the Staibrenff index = 3.82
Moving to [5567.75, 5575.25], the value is 3.58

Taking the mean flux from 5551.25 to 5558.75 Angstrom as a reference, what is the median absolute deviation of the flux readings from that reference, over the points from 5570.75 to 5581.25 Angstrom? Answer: 0.19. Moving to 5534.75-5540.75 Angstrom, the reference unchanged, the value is 0.18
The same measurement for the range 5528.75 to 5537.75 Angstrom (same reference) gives 0.31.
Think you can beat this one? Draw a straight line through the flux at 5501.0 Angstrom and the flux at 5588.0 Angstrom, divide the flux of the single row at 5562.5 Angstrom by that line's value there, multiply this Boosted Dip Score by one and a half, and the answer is 1.64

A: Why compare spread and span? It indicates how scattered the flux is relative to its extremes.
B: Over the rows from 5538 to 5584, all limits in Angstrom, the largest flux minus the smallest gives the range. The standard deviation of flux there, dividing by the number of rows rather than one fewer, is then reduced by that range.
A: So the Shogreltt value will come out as -0.43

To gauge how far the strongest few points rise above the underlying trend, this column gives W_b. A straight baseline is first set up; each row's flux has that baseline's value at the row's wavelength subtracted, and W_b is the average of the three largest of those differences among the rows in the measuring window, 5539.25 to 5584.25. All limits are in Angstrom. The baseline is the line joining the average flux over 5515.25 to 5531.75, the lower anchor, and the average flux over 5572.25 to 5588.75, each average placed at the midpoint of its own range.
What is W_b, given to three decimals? 0.263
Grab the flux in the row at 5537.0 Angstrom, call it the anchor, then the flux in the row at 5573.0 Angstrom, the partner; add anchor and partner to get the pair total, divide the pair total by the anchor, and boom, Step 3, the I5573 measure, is 1.97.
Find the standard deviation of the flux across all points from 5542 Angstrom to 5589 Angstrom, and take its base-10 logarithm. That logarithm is -0.79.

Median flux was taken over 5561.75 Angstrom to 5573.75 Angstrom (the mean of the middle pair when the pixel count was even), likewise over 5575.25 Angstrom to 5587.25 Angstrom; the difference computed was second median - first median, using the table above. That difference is 0.18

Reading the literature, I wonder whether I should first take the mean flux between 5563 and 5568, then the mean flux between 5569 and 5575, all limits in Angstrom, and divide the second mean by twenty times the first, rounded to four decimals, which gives 0.0475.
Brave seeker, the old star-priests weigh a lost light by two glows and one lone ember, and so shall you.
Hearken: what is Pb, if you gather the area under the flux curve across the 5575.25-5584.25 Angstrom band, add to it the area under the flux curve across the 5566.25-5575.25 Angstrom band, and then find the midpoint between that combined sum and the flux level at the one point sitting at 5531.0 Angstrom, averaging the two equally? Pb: 35.1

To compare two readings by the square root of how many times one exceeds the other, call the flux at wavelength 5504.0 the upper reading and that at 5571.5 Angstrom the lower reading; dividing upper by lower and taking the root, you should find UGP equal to 1.03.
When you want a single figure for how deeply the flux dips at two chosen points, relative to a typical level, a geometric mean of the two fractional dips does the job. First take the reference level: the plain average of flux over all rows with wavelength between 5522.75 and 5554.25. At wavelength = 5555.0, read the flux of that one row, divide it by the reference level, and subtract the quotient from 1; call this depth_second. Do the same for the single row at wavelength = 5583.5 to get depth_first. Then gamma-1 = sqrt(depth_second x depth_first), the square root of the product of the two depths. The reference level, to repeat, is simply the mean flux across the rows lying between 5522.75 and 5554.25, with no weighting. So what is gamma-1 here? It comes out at 0.022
